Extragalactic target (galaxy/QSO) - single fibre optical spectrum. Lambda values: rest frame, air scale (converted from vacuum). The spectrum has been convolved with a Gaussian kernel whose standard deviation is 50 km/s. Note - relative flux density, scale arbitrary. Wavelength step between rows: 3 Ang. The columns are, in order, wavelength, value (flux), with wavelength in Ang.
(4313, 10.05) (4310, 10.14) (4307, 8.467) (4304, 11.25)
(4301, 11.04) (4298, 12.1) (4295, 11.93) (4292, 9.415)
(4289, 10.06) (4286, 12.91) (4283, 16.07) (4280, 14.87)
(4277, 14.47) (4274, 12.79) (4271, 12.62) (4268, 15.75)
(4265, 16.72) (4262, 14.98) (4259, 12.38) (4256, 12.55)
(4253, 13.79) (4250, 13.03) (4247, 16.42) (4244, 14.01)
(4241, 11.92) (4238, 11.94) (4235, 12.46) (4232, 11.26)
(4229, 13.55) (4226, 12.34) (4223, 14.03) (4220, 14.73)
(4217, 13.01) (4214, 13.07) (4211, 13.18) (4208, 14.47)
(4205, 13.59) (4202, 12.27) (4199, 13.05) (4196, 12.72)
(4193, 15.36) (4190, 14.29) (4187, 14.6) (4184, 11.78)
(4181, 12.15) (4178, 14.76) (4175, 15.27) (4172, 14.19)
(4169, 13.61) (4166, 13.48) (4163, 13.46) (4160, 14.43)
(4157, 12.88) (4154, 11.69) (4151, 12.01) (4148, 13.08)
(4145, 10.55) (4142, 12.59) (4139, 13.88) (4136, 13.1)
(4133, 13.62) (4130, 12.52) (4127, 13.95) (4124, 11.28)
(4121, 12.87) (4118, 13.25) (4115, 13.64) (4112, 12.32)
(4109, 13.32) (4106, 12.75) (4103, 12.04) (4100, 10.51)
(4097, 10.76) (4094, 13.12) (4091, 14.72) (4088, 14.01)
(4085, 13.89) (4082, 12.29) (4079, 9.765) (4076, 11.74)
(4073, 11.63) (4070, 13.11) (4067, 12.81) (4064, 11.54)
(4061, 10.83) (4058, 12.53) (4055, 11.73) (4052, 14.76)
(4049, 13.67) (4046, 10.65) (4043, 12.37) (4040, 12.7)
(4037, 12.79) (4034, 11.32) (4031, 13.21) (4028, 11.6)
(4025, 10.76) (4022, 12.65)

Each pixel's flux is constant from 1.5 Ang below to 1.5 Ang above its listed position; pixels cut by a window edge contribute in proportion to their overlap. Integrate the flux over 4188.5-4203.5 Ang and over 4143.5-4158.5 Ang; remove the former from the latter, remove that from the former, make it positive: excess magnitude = 226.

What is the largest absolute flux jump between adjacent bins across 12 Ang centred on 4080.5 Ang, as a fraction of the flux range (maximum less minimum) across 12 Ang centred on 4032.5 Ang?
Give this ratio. 1.3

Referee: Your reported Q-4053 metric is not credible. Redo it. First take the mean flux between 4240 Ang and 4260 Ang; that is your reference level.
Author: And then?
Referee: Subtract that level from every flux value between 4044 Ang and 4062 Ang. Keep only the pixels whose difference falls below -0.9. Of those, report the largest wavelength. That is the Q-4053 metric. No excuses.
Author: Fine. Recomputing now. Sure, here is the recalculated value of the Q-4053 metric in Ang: 4061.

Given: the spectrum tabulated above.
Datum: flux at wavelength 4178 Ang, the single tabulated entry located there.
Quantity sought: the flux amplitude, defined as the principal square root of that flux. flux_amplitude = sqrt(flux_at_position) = 3.84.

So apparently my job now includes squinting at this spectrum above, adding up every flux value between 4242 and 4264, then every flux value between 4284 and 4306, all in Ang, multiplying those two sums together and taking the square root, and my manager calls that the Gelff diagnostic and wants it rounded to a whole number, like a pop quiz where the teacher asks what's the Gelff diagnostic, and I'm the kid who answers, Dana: 87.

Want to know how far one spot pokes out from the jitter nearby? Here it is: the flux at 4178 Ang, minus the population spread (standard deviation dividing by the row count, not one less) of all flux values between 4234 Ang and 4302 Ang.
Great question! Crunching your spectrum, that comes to 12.9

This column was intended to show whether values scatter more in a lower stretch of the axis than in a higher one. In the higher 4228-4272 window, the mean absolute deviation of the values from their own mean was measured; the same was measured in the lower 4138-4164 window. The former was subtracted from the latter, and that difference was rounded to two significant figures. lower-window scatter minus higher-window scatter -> -0.47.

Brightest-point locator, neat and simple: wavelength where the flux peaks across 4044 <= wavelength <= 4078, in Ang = 4052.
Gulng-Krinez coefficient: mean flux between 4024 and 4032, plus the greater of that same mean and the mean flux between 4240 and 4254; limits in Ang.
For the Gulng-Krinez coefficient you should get 25.7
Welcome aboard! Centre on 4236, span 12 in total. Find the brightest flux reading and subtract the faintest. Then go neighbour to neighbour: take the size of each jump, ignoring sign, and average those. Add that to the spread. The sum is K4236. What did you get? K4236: 2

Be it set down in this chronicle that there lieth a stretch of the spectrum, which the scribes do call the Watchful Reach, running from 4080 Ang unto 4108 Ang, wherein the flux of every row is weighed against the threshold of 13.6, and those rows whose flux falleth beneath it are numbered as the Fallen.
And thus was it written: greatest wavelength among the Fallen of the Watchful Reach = 4106 Ang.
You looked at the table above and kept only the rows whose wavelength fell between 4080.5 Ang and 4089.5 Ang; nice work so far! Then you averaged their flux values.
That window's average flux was 13.4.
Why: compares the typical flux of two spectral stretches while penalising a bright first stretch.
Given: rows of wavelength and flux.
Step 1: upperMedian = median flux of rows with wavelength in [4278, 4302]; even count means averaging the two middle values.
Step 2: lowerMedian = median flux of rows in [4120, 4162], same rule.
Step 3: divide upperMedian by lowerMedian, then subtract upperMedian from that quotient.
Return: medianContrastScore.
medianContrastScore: -11.1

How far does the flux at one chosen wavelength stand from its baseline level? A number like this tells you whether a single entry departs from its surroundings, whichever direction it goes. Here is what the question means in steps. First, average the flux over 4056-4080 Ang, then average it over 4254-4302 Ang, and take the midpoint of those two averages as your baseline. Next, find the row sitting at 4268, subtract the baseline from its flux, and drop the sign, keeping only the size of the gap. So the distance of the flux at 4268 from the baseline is 3.3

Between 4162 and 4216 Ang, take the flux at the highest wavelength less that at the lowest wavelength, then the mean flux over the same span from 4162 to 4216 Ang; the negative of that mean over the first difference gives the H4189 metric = 35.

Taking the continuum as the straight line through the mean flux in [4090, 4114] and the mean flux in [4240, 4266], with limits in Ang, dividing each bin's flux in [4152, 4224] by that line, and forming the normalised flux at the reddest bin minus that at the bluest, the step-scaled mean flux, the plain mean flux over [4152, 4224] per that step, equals 109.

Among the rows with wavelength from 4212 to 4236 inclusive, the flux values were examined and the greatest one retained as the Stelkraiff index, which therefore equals 14.73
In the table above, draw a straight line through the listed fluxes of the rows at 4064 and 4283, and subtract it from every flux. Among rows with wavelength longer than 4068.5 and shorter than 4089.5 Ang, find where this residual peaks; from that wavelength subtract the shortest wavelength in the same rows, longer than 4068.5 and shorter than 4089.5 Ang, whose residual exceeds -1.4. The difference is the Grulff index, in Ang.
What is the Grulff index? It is 18 Ang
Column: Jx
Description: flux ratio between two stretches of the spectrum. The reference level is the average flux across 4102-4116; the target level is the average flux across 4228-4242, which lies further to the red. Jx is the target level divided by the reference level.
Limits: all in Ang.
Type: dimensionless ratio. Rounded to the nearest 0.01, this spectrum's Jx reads 0.95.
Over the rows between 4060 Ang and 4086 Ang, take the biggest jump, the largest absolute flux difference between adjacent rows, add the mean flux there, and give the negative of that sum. -14.5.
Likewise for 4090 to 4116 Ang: -14.9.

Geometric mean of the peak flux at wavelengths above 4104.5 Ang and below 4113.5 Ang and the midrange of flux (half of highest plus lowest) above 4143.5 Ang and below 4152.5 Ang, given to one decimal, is 12.5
